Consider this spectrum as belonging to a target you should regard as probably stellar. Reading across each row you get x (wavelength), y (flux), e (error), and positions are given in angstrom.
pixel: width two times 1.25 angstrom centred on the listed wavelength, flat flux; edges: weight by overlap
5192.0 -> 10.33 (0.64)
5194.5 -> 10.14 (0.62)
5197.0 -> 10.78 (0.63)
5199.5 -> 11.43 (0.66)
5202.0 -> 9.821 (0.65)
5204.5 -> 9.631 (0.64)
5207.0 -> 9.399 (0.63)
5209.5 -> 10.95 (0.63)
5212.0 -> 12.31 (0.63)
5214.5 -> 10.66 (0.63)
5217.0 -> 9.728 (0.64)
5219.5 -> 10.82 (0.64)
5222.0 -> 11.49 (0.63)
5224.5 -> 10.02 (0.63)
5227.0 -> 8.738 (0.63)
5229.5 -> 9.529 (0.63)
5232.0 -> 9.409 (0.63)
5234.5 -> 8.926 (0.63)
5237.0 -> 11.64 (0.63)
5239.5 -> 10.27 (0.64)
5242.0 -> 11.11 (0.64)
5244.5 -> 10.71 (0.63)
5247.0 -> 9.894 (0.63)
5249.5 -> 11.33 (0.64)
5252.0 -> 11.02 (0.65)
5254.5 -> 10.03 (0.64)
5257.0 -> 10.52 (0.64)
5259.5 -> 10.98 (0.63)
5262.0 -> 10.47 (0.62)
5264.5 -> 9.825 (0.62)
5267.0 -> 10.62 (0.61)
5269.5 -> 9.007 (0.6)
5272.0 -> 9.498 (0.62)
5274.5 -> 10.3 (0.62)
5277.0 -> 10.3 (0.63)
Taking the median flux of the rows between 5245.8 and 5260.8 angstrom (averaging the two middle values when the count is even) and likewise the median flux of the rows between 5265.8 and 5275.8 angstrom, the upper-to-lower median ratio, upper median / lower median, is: 0.92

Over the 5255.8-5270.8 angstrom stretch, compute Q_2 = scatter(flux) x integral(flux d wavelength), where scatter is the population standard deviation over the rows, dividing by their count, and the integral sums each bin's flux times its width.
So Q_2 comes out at 99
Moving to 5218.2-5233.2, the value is 138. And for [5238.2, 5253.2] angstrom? 80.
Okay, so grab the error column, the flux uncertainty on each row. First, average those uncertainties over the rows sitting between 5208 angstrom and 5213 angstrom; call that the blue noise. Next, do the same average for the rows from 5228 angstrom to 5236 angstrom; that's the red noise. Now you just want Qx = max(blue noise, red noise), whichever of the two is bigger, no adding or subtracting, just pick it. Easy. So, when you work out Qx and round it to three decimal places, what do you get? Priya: 0.630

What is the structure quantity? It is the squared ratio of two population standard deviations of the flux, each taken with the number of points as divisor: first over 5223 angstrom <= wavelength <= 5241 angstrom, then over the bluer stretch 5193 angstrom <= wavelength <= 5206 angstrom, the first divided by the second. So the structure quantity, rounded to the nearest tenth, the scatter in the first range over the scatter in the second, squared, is 1.9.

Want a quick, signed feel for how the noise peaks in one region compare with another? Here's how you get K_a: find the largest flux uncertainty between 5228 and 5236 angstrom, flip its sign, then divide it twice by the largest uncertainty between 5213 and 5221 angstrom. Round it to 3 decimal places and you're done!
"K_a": -1.538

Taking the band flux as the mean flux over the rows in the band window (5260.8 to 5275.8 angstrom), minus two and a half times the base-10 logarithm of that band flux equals -2.49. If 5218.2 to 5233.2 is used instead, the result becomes -2.50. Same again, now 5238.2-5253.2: -2.58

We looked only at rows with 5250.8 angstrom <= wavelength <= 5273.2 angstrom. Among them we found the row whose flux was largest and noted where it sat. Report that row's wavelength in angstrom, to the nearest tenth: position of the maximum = 5252.0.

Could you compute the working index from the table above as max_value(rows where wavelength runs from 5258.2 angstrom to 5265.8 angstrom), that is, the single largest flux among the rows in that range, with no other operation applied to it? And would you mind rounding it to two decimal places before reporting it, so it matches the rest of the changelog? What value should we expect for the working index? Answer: 10.98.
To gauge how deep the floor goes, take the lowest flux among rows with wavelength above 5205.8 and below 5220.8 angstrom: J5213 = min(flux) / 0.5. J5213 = 18.8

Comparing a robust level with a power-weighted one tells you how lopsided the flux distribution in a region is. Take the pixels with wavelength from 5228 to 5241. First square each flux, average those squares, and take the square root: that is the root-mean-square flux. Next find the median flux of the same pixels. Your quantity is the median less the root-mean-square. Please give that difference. -0.47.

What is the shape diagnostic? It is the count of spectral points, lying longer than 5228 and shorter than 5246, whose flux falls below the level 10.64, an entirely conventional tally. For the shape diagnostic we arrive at 4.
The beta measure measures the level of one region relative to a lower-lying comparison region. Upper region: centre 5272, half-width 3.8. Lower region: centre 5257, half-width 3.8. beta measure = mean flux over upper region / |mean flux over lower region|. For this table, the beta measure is 0.914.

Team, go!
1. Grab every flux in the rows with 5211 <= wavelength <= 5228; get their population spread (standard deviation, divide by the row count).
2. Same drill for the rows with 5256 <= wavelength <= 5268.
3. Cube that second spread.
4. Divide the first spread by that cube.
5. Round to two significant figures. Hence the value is 21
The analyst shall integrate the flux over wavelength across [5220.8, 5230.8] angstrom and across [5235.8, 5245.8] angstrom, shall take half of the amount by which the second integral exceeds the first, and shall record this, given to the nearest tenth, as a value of 4.9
